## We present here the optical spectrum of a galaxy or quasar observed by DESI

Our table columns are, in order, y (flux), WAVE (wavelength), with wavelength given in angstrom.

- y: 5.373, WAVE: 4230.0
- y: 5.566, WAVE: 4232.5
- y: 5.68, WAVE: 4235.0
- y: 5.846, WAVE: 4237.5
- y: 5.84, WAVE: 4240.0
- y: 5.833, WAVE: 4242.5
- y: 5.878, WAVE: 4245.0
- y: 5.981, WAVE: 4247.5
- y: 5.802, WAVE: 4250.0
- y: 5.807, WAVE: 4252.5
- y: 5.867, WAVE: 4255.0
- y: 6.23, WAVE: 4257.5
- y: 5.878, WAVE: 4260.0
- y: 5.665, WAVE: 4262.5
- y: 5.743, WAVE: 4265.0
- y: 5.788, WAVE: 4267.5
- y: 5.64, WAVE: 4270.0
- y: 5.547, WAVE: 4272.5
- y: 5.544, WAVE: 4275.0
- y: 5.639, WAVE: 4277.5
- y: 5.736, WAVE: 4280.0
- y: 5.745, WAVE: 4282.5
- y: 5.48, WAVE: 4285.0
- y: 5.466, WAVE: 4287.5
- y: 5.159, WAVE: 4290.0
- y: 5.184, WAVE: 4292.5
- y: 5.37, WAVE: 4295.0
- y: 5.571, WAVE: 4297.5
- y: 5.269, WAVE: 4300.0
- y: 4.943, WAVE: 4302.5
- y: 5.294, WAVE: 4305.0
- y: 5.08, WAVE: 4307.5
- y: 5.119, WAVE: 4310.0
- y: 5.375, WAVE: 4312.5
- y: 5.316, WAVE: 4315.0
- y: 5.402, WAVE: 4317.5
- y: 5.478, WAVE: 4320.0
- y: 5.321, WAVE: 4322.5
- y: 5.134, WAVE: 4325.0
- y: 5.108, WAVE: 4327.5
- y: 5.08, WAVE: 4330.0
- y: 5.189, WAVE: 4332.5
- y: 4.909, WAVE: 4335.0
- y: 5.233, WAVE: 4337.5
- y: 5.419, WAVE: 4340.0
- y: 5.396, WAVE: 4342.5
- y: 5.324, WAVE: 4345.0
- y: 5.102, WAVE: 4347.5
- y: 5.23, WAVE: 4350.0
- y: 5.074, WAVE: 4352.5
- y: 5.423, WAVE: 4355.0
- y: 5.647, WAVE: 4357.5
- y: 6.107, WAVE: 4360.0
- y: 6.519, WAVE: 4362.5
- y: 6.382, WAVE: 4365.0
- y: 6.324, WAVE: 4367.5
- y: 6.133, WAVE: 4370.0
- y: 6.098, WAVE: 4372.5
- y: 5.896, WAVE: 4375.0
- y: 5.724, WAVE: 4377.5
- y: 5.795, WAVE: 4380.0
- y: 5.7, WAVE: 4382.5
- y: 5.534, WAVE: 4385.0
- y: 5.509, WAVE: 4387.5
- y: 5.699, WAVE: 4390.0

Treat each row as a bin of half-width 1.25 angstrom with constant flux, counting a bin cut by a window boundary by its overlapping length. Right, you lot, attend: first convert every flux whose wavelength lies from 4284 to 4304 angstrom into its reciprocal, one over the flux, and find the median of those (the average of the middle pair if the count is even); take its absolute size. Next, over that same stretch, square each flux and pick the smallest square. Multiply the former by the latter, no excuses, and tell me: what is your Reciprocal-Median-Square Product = 4.59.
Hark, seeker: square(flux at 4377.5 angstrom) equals 32.8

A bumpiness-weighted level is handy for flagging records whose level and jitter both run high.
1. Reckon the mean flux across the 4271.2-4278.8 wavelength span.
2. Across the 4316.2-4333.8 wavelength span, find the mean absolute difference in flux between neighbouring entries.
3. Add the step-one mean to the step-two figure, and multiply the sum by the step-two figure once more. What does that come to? 0.55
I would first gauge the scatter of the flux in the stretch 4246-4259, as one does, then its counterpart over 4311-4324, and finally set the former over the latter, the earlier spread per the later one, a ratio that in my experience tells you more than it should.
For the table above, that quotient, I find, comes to 2.7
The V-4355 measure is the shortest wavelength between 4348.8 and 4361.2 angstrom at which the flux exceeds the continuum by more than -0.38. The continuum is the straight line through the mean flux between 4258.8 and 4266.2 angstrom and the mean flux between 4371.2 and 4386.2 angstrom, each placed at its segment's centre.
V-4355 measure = 4355.0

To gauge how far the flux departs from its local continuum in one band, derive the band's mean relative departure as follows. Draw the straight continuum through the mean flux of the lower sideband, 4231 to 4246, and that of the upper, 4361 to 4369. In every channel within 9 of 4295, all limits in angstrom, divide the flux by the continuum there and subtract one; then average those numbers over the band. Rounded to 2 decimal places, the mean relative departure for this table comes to -0.13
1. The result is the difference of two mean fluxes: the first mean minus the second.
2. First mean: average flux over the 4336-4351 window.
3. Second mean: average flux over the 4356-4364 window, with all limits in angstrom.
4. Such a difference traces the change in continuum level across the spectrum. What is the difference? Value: -0.8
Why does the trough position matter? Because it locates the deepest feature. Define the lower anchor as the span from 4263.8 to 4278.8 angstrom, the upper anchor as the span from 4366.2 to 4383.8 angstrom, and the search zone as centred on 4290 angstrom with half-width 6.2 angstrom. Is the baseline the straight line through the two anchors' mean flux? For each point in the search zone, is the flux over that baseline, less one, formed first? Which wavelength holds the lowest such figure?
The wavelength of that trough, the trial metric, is 4290.0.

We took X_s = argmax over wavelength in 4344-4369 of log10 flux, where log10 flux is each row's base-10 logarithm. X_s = 4362.5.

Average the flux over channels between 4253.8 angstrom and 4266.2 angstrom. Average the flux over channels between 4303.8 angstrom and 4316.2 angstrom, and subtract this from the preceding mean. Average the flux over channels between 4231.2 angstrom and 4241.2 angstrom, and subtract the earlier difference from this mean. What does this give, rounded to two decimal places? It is 5.09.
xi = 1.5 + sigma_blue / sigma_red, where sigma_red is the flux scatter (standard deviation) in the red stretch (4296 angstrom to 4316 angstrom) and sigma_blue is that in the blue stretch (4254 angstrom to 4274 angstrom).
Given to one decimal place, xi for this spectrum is 2.6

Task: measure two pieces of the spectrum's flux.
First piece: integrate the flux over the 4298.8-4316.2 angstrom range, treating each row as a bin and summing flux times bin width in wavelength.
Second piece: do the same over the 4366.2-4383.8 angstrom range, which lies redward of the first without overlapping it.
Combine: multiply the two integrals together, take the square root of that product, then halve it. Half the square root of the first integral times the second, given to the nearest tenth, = 48.7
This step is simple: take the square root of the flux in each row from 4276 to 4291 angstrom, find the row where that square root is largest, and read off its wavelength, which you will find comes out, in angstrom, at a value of 4282.5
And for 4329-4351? 4340.0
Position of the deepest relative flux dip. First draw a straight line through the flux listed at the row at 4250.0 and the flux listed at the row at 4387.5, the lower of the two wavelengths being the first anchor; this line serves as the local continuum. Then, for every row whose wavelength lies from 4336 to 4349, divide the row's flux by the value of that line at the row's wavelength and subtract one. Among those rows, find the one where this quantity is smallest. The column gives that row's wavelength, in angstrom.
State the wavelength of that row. 4347.5 angstrom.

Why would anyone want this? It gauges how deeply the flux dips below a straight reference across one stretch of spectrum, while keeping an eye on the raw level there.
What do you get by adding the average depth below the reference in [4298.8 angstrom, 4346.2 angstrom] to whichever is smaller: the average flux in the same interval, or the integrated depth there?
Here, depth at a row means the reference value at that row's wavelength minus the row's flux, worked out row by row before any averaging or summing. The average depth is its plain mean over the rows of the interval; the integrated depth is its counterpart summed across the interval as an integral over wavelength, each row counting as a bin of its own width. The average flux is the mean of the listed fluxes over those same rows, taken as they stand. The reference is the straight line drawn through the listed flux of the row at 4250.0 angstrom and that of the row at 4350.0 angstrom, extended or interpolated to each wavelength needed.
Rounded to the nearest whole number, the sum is 5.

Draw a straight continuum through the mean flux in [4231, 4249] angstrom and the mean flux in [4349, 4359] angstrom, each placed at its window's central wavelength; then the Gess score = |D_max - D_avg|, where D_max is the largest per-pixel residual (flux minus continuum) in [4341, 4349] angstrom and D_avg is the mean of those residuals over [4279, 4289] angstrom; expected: 0.03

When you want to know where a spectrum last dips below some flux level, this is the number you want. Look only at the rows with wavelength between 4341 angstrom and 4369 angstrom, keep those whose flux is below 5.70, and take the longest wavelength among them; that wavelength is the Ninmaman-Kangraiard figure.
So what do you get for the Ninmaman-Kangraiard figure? 4357.5 angstrom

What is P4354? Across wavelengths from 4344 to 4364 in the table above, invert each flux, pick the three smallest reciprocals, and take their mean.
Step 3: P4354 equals 0.165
